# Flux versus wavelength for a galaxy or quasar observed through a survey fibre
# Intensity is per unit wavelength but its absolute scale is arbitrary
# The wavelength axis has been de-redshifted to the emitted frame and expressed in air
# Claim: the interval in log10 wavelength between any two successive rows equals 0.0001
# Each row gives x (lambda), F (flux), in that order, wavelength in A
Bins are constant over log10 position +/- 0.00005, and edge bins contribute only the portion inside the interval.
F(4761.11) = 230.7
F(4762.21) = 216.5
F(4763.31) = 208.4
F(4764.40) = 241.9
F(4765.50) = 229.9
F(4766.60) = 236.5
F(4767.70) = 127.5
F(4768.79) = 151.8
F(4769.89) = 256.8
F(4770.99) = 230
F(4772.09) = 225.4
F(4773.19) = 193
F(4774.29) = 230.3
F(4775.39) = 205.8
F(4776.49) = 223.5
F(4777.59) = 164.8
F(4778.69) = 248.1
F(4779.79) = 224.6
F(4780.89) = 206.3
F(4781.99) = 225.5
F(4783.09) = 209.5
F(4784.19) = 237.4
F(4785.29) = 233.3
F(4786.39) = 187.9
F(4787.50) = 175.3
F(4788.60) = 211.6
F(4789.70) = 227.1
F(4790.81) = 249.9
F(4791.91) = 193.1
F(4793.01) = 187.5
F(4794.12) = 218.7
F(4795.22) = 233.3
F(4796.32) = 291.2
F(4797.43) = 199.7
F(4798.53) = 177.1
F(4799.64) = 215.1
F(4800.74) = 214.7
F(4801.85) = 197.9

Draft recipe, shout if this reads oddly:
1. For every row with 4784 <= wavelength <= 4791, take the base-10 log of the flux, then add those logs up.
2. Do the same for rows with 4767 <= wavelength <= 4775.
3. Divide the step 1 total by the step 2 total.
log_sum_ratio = 1.02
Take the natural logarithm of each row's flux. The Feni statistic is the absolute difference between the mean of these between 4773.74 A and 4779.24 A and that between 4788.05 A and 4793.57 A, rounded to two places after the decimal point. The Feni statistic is 0.00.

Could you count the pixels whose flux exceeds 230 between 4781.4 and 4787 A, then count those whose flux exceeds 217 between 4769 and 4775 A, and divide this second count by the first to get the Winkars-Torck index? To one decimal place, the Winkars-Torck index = 2.0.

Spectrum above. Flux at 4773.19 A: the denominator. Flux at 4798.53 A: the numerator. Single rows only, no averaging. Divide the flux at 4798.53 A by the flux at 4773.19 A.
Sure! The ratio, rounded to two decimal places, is 0.92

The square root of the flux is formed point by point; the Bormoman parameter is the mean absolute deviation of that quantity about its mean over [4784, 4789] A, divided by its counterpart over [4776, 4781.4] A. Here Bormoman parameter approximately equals 1.0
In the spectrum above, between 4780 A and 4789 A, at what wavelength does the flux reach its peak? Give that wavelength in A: 4784.19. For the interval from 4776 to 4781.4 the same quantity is 4778.69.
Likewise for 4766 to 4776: 4769.89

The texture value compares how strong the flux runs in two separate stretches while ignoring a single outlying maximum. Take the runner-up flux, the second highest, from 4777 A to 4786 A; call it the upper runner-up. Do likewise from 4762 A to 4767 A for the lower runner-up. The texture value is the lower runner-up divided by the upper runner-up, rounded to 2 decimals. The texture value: 1.00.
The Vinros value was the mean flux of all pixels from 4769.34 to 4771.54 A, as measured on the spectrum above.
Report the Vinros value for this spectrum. 243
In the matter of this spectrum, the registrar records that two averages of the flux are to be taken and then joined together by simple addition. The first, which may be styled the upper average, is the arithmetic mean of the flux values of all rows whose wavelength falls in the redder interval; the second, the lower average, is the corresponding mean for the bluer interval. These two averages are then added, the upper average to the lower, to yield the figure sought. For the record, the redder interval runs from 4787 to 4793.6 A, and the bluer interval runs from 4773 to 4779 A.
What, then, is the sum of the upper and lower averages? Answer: 418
